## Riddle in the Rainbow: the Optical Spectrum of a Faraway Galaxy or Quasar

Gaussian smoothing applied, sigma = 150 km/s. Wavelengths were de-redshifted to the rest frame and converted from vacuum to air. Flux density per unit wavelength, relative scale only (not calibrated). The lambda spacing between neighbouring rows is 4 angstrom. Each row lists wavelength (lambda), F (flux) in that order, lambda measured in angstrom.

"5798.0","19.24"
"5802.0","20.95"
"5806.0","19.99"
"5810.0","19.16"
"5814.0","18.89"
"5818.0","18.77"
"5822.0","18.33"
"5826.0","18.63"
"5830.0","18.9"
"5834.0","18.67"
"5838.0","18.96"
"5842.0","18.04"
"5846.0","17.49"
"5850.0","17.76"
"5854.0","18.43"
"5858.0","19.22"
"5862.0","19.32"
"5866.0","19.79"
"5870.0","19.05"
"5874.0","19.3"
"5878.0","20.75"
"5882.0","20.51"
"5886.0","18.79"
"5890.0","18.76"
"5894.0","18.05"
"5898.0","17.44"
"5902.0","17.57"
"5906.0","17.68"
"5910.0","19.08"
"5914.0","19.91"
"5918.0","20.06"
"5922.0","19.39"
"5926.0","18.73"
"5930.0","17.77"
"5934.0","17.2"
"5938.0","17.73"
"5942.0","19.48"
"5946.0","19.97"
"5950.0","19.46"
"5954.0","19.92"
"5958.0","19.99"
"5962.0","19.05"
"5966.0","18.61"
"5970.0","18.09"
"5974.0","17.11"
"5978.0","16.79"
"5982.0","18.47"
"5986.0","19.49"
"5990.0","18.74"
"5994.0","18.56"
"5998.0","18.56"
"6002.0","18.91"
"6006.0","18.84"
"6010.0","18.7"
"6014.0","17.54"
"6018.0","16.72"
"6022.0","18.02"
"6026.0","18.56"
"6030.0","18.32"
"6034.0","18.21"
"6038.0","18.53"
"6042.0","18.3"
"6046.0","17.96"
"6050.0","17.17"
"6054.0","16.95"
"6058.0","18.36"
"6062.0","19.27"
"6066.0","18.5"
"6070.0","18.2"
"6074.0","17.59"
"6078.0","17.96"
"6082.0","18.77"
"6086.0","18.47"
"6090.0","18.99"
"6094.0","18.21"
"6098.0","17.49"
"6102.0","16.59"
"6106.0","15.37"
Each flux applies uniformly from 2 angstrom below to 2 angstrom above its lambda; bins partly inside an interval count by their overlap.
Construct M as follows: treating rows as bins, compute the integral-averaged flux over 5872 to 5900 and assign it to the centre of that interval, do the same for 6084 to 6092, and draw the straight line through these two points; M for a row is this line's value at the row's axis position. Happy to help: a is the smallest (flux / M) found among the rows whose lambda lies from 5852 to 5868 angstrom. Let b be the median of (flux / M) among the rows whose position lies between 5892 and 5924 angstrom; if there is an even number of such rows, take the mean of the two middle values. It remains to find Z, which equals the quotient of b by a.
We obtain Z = 1.01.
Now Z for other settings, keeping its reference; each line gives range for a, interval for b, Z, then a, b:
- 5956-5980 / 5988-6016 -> 1.12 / 0.89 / 0.99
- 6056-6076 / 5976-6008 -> 1.05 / 0.94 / 0.99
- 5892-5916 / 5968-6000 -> 1.07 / 0.91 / 0.98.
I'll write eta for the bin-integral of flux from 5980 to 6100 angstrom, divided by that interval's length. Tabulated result 18.3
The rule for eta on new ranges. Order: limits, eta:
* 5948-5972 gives 19.2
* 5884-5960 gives 18.8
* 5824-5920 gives 18.8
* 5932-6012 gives 18.7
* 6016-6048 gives 18.1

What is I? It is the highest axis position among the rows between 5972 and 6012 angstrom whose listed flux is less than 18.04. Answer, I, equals 5978.0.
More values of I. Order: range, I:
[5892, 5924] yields 5906.0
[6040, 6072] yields 6054.0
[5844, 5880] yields 5850.0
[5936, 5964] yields 5938.0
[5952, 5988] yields 5978.0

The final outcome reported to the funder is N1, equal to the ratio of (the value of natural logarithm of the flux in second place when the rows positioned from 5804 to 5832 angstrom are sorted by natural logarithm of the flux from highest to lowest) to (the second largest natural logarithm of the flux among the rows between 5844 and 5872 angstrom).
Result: 1.00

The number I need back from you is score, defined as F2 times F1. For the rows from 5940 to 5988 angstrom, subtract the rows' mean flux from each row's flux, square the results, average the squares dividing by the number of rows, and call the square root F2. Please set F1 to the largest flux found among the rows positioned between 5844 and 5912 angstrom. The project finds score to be 21.6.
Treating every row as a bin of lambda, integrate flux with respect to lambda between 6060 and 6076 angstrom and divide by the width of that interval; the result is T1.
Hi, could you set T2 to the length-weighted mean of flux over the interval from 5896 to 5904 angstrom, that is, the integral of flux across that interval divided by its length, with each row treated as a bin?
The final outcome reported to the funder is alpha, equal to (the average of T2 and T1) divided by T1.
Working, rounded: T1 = 18.4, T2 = 17.5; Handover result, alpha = 0.98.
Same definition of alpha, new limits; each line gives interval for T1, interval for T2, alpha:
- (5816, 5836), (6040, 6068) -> 0.98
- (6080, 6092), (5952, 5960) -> 1.03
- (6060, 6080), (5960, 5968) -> 1.01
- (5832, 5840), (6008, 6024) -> 0.97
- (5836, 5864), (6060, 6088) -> 1.00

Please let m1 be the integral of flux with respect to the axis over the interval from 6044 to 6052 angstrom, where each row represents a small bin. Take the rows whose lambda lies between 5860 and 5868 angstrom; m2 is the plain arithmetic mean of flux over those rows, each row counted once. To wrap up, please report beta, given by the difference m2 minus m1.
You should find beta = -121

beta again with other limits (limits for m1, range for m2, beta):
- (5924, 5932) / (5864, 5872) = -127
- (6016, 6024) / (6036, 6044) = -121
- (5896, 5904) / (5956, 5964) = -121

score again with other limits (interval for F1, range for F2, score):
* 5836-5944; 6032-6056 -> 12.2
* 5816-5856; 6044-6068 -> 15.0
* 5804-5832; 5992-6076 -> 12.8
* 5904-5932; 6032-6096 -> 11.8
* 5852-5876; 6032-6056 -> 11.6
